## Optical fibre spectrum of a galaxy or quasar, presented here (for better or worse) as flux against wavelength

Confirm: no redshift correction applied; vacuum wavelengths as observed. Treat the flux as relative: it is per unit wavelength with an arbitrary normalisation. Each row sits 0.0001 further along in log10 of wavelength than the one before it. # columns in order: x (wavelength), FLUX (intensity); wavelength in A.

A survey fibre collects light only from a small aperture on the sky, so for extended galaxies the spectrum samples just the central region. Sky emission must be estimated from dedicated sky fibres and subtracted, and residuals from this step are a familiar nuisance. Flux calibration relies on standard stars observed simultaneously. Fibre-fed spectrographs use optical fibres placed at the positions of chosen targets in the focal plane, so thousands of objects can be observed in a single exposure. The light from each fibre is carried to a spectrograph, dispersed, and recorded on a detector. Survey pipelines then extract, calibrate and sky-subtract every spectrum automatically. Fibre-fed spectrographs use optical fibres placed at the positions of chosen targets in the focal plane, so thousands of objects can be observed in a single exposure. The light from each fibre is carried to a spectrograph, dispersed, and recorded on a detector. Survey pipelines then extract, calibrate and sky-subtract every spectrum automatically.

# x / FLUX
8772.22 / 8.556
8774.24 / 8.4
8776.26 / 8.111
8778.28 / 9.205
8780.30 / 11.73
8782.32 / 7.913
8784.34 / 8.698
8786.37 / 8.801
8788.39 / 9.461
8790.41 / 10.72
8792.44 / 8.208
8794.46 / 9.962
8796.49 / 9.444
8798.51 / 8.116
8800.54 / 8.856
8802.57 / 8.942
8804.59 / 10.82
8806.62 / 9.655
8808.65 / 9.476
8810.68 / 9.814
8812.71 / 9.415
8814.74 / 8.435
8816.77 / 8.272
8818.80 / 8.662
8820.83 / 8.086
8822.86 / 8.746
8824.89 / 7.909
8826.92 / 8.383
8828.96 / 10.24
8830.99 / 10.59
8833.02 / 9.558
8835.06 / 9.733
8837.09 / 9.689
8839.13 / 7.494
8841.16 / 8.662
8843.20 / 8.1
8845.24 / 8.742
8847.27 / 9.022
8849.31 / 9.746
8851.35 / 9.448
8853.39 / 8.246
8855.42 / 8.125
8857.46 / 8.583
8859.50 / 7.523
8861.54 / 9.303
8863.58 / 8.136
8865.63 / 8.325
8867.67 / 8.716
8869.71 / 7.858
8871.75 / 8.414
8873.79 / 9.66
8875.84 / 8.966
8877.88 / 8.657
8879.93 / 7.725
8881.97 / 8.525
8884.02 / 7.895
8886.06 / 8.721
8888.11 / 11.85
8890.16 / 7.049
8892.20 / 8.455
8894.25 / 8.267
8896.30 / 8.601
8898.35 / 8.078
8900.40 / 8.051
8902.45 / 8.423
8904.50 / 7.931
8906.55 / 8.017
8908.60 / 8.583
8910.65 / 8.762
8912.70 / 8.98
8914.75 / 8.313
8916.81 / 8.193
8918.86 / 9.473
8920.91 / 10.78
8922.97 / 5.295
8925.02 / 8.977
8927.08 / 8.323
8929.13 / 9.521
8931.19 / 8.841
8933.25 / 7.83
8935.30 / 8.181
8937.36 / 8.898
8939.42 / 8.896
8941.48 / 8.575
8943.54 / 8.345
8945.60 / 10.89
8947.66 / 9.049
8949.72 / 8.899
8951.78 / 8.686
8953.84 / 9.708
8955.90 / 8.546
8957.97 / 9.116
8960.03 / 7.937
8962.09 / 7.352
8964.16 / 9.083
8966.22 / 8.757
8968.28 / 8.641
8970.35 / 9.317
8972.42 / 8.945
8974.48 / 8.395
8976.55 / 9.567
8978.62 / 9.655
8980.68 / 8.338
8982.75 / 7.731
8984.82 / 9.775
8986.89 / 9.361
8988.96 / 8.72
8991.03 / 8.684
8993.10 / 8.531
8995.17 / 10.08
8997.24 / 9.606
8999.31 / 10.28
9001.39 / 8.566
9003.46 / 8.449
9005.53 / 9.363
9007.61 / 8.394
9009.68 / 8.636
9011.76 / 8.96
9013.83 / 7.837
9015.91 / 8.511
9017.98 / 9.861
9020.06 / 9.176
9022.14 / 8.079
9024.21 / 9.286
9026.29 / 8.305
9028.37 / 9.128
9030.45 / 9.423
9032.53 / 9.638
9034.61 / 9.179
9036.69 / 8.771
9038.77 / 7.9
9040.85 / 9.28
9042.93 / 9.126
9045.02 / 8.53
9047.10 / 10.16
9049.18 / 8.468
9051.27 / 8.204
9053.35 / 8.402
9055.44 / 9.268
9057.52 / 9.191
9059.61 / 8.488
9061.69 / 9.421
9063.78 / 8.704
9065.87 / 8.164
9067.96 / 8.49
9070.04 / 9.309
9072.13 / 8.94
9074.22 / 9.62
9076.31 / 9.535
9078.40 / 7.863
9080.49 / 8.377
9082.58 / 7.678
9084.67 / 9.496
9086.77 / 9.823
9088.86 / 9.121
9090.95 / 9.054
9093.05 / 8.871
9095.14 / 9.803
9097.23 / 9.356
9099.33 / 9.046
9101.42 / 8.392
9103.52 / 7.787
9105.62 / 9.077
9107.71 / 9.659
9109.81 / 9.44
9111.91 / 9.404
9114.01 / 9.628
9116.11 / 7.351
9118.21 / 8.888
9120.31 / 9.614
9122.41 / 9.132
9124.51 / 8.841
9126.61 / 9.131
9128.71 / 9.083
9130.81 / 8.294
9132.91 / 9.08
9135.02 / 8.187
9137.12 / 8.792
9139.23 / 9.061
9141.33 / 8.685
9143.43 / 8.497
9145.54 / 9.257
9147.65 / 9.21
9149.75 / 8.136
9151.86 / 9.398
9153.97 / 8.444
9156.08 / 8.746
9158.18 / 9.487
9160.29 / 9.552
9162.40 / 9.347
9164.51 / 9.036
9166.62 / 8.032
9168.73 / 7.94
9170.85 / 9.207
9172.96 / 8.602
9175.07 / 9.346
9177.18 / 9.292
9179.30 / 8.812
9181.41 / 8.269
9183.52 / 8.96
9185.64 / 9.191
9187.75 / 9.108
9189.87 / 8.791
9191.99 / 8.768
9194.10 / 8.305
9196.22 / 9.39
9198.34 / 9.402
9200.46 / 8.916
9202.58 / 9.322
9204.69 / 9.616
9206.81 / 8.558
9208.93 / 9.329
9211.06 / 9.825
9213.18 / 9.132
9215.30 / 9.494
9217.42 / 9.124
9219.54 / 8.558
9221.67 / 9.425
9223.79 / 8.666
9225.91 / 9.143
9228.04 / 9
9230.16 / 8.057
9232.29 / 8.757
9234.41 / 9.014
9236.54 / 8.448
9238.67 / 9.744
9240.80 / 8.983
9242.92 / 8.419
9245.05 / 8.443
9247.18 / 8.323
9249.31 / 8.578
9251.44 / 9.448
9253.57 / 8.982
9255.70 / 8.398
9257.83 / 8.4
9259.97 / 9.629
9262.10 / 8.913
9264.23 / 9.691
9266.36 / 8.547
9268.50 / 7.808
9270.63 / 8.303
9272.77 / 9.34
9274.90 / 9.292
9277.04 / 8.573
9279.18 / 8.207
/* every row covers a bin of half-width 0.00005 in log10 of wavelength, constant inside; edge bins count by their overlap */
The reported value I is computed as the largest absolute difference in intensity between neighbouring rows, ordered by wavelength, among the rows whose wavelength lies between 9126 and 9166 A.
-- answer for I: 1.3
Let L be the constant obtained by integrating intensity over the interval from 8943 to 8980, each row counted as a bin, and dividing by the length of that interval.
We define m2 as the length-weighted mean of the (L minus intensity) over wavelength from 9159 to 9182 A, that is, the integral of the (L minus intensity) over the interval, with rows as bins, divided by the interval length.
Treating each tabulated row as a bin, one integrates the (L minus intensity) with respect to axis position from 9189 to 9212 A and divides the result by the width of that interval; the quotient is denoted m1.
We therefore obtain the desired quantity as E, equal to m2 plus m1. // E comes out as -0.10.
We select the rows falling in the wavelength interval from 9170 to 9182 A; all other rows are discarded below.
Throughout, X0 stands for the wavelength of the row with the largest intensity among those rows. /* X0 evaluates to 9175.07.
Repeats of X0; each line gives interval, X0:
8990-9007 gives 8999.31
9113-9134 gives 9114.01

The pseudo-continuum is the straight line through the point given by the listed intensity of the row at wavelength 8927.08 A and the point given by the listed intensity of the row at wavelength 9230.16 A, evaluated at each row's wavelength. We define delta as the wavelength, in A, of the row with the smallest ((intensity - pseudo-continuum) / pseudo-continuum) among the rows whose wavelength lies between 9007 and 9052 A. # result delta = 9013.83 A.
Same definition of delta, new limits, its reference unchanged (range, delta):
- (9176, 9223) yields 9181.41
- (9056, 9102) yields 9082.58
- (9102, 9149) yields 9116.11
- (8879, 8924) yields 8922.97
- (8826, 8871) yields 8839.13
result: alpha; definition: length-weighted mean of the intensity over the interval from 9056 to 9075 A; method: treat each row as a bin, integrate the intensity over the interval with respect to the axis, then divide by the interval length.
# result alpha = 8.93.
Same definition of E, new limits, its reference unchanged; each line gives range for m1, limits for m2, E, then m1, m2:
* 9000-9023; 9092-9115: 0.01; 0.2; -0.2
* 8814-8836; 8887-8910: 0.43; 0.0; 0.5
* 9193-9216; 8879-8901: 0.19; -0.3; 0.5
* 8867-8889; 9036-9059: 0.24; 0.1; 0.1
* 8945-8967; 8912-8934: 0.41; 0.1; 0.3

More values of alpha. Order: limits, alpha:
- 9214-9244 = 8.92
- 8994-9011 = 9.16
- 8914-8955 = 8.79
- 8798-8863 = 8.95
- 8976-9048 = 8.99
